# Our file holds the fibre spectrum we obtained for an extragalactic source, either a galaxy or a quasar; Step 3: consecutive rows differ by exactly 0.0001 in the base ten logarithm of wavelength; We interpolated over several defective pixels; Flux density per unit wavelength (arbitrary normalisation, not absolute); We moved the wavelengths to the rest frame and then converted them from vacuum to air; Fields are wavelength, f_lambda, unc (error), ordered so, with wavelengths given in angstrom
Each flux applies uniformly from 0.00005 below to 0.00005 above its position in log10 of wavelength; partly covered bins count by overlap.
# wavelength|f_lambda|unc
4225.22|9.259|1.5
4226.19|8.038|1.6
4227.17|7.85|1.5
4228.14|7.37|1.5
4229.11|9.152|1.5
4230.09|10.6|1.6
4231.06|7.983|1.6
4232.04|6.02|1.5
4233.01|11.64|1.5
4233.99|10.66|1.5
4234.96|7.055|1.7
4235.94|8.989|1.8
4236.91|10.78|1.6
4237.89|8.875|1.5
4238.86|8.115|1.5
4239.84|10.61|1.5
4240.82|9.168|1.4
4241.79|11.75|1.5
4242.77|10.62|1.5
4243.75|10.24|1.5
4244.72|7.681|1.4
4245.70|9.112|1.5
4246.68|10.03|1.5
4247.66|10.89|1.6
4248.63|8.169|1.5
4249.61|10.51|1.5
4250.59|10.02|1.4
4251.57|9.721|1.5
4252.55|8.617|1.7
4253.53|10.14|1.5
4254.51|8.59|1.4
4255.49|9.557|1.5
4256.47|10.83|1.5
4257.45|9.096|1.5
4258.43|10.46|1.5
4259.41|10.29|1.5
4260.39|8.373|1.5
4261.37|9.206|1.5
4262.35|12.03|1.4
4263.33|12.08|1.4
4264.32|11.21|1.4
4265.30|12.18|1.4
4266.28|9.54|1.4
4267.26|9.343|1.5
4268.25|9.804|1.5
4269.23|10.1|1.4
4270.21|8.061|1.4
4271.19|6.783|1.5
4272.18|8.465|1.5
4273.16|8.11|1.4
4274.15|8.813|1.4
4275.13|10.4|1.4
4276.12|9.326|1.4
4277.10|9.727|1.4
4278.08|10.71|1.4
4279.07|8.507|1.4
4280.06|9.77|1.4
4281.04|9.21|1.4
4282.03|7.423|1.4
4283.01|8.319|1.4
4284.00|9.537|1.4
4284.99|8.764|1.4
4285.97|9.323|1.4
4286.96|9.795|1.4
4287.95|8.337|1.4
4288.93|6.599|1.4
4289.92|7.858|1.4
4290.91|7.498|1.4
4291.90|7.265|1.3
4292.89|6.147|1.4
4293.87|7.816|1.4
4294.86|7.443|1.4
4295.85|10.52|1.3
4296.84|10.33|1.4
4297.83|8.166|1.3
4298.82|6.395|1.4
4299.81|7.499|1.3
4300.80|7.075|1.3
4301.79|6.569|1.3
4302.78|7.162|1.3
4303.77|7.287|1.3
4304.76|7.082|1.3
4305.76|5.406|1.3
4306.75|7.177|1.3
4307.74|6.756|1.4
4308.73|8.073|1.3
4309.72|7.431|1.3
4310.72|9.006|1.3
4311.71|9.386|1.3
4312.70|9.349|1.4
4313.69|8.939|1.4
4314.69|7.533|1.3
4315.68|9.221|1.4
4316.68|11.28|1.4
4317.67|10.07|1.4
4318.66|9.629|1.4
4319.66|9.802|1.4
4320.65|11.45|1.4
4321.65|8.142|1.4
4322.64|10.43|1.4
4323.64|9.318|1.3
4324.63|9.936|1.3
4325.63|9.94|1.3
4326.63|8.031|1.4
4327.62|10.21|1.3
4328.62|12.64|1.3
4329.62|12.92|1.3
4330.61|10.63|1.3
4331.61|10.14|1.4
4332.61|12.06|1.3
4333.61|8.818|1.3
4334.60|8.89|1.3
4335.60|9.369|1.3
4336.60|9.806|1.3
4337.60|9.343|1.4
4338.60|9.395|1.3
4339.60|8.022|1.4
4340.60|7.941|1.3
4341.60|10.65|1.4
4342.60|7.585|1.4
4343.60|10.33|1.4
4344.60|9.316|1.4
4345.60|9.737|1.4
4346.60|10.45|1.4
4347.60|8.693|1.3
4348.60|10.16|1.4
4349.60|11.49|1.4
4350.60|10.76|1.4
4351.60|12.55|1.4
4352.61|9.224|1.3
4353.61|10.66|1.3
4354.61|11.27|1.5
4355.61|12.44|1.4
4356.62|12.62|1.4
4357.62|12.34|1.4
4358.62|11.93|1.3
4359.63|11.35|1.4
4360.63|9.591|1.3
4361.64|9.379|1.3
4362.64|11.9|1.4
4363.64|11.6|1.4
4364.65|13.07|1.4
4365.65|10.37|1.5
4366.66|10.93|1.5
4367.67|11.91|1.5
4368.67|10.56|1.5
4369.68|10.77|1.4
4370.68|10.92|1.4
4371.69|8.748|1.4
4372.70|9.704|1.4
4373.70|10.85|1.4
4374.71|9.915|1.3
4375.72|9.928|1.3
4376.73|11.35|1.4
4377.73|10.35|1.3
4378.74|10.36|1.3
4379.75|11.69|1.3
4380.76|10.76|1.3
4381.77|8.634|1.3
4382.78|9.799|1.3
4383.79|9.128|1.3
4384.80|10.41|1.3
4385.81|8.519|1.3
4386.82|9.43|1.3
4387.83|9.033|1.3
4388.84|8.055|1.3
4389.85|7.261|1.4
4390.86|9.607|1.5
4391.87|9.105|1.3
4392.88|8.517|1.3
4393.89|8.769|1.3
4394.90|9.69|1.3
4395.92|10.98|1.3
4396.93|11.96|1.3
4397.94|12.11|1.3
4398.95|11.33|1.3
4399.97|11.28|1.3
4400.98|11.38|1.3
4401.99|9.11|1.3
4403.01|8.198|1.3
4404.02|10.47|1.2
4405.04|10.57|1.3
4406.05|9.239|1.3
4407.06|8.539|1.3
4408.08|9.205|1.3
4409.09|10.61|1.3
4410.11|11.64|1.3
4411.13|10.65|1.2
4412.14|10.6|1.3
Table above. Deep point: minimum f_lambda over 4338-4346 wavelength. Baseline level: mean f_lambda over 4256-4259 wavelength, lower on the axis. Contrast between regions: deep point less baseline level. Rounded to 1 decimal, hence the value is -2.5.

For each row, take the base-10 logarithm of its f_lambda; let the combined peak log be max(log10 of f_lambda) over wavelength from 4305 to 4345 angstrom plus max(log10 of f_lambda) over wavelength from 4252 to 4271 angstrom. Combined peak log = 2.20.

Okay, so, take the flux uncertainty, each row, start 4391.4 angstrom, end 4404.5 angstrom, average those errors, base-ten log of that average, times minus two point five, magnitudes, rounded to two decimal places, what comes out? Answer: -0.28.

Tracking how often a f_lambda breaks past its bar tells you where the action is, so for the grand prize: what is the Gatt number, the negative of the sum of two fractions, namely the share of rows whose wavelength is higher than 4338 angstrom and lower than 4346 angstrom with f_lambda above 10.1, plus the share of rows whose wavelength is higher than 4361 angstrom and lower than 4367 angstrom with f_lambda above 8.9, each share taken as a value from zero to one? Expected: -1.25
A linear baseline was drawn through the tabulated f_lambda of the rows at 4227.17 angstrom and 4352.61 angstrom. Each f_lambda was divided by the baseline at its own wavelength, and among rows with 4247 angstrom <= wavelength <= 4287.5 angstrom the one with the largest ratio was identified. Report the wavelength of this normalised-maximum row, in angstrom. 4265.30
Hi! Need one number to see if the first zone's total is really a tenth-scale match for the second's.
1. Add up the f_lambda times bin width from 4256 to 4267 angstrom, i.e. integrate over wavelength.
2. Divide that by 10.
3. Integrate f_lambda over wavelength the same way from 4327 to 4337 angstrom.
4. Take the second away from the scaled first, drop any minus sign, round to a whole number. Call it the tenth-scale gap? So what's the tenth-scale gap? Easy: 94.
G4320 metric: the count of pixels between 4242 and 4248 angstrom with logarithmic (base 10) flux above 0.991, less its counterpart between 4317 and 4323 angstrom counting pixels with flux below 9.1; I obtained 3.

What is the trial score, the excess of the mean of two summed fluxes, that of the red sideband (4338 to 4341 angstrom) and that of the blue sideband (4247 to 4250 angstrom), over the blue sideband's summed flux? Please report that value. -2.1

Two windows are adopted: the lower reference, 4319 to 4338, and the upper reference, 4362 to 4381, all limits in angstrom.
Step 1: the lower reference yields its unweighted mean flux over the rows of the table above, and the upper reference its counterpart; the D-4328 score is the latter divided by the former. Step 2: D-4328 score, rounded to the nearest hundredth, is 1.07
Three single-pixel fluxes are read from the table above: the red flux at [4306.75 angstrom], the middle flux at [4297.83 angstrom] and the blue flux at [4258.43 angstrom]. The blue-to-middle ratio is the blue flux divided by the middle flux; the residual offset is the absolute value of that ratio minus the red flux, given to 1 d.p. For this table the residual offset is 5.9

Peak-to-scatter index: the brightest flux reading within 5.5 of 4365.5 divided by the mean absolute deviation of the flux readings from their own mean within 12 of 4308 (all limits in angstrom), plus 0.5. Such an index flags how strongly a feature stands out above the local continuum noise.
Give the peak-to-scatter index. 11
